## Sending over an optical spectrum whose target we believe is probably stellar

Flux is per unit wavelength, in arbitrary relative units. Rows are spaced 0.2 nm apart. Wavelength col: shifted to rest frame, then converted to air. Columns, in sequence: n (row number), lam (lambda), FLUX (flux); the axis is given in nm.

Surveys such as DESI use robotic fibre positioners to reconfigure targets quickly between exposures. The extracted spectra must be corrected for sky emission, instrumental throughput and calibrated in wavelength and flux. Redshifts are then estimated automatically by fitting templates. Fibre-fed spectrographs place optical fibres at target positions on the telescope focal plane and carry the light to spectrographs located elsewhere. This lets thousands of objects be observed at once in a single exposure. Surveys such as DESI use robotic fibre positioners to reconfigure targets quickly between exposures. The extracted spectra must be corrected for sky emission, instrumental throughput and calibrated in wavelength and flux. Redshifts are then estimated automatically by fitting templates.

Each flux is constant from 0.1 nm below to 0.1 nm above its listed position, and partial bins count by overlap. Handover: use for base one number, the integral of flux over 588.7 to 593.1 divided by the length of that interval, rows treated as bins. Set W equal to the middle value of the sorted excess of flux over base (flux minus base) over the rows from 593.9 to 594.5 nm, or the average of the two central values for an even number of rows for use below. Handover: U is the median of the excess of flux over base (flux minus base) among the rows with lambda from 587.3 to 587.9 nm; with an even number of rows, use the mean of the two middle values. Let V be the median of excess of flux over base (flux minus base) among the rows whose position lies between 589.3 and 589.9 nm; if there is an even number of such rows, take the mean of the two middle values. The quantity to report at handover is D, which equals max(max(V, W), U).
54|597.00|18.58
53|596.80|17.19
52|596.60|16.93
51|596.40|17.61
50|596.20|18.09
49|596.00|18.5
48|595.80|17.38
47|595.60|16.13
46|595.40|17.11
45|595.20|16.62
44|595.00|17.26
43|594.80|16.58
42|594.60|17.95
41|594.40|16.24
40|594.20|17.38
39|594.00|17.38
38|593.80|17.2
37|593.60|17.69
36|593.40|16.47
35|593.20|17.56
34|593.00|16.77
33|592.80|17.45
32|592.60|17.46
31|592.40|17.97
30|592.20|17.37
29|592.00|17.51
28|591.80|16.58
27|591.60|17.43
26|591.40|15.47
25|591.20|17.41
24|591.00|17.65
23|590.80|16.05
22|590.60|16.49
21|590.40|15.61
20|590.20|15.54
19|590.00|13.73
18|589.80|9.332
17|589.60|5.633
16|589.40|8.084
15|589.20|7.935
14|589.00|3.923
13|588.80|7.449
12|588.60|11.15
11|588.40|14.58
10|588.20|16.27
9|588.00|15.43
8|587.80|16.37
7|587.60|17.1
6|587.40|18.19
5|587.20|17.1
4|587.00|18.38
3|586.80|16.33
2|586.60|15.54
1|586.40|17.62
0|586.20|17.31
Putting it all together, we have 3.34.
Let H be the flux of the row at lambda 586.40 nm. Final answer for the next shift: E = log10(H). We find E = 1.25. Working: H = 17.62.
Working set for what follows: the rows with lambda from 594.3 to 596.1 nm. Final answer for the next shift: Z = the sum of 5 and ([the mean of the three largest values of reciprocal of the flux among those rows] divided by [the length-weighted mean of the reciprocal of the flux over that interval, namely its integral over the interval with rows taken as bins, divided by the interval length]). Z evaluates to 6.045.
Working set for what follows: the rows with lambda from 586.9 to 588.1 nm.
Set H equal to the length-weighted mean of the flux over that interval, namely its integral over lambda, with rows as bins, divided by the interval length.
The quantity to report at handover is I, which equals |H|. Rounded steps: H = 17.1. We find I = 17.1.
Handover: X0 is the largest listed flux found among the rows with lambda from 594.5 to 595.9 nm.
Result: 17.95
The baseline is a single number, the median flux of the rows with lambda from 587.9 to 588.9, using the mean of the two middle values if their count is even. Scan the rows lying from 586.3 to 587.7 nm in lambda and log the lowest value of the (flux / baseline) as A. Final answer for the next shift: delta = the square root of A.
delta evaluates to 1.03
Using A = 1.07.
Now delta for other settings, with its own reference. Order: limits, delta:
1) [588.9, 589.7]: 0.52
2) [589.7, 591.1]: 0.80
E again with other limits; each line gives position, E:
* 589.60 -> 0.75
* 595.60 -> 1.21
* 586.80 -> 1.21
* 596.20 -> 1.26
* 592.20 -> 1.24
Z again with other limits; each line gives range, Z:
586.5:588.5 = 6.084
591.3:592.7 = 6.039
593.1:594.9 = 6.043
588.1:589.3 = 6.402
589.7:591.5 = 6.203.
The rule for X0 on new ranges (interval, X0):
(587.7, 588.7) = 16.37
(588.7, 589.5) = 8.084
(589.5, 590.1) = 13.73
